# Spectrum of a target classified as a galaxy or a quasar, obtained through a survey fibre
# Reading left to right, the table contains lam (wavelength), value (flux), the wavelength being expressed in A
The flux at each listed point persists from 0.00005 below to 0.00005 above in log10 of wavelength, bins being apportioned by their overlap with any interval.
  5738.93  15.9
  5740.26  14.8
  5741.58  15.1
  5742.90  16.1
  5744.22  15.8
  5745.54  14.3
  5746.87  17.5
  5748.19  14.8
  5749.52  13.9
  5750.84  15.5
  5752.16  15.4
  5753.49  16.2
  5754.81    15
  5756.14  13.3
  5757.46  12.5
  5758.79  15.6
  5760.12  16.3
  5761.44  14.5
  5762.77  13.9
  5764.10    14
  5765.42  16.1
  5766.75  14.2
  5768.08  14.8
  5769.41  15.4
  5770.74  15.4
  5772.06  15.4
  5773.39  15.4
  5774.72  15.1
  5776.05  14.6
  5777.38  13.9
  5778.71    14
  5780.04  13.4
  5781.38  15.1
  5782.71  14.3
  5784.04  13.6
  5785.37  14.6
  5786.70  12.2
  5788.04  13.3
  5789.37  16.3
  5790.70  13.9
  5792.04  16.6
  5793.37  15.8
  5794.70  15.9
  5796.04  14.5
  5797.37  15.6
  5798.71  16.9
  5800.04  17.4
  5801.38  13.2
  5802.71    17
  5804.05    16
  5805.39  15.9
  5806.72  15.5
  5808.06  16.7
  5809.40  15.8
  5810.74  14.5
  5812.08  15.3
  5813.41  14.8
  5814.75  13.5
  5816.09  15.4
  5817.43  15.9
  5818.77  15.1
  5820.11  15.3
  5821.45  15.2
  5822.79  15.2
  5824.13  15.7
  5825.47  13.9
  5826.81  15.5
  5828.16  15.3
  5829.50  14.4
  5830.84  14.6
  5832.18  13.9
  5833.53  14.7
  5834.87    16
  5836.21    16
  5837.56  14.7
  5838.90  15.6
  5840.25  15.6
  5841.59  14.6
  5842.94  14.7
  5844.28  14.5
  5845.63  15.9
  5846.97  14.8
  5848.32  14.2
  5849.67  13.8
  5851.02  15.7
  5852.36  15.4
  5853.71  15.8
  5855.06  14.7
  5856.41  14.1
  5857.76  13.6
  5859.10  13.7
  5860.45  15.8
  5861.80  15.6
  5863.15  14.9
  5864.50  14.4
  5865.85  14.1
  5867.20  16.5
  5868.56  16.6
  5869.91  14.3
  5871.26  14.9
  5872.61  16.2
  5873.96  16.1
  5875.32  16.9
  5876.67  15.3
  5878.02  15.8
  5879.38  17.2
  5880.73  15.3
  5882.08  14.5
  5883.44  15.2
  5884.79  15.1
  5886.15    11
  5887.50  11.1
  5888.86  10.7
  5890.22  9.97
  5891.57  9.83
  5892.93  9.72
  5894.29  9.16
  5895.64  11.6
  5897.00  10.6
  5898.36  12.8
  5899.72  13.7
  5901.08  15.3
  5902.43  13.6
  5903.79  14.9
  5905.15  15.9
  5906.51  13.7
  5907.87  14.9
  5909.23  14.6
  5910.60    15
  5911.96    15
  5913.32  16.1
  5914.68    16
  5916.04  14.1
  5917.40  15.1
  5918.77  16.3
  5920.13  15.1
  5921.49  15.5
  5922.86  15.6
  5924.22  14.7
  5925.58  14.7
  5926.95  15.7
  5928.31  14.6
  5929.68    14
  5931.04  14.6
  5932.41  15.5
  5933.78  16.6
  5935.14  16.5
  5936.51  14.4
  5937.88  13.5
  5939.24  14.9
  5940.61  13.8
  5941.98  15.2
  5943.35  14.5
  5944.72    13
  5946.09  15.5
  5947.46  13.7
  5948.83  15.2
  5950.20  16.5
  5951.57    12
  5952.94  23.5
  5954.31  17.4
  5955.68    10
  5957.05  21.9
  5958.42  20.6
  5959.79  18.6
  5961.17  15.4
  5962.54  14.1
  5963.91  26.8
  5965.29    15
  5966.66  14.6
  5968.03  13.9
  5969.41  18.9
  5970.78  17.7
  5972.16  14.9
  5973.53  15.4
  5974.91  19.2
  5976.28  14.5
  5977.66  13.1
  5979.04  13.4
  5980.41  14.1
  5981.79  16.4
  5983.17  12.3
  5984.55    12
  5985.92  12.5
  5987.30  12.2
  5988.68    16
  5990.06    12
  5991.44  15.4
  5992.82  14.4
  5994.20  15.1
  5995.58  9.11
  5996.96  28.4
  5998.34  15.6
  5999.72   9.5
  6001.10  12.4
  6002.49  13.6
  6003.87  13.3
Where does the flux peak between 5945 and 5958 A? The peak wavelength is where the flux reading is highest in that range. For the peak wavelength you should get 5952.94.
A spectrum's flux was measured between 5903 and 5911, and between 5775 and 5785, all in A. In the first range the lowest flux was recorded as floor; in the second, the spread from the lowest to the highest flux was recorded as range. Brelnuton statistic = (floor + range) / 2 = 7.7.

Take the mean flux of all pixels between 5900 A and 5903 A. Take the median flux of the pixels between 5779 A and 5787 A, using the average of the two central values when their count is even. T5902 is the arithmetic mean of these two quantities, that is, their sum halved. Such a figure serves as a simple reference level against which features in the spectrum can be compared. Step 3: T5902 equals 14.2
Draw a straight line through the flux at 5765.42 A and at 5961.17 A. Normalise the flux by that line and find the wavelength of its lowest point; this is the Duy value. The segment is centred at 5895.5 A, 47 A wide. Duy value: 5894.29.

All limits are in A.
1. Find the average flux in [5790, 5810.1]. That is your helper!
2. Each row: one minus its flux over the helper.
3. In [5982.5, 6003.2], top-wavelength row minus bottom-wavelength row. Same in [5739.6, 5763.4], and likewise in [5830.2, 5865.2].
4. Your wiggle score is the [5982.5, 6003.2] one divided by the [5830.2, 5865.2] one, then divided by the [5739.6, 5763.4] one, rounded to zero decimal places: -114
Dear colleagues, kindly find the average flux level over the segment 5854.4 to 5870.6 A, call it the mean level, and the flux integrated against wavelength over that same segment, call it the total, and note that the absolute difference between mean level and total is 226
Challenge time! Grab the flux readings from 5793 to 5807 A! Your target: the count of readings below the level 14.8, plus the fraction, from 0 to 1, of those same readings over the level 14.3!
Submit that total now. 2.9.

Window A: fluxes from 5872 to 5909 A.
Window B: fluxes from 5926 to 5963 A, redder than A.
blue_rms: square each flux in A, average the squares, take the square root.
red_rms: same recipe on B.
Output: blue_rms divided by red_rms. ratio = 0.87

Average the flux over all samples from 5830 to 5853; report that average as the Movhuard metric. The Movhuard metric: 14.98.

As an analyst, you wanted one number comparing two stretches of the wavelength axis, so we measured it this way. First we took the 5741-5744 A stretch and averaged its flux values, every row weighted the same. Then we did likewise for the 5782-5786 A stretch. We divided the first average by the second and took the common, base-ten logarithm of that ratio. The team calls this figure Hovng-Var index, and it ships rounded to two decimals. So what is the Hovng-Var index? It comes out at 0.04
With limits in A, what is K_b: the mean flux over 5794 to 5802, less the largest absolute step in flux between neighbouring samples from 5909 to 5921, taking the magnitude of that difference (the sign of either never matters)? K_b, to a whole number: 14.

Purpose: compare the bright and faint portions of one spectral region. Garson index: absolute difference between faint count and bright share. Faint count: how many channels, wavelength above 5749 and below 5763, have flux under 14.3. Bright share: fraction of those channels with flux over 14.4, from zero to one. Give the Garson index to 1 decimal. 3.4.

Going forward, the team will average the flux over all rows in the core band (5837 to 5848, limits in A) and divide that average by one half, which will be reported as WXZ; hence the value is 30.1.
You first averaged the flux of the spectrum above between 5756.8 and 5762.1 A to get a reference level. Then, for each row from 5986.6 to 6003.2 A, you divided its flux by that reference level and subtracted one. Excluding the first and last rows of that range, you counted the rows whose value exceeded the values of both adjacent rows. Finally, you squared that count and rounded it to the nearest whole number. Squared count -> 16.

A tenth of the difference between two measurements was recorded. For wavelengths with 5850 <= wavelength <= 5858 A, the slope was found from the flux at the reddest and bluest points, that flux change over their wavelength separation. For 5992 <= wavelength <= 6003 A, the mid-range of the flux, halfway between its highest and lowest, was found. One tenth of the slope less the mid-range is -1.91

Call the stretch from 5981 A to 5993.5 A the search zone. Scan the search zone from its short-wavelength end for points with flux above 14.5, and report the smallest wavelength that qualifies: 5981.79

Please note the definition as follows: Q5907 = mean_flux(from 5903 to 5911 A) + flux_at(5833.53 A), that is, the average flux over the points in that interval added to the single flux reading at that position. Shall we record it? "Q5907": 29.5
